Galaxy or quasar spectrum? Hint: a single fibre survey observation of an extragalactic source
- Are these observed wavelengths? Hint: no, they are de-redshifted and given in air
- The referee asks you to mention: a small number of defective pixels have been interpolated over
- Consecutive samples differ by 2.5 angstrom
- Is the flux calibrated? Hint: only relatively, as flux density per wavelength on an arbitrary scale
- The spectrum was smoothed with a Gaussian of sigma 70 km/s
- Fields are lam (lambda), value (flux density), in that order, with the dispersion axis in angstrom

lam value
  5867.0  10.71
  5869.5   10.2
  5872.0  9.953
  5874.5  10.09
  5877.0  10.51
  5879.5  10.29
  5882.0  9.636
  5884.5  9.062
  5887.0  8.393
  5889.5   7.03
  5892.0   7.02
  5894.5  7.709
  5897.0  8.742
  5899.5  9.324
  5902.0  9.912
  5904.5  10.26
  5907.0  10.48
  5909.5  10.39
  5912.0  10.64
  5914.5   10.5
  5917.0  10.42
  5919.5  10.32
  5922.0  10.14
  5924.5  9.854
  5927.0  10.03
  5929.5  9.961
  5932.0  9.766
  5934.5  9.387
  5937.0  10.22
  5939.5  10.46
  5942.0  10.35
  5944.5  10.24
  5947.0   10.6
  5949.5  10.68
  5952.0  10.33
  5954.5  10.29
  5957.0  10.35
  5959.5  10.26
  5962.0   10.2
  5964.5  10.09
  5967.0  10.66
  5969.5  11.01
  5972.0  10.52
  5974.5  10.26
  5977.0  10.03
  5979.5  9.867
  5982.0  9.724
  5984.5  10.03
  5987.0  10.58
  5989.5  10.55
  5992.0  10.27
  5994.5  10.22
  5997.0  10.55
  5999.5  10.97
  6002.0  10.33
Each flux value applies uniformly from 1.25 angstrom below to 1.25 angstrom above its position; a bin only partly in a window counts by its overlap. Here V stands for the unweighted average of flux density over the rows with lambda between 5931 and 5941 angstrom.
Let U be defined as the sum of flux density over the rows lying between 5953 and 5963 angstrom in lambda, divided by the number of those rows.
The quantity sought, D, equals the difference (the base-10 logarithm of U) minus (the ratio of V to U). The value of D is 0.04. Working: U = 10.3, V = 10.0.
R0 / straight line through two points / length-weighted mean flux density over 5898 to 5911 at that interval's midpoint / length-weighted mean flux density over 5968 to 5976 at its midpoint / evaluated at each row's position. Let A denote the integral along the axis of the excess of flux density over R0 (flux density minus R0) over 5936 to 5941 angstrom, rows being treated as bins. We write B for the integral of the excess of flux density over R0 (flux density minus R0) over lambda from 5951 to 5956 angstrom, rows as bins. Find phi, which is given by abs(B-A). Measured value 0.8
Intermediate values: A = 0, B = -0.6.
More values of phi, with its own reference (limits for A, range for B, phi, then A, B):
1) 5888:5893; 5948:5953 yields 14.8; -14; 0.5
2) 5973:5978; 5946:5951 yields 3.3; -2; 1.1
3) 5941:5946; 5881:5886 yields 2.8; 0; -3.0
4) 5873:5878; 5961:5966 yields 3.9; 2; -1.7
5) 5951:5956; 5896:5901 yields 4.0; -1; -4.6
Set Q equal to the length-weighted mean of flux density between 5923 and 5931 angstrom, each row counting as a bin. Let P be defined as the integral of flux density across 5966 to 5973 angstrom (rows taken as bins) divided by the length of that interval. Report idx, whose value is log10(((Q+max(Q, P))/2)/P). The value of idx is -0.016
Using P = 10.7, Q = 9.9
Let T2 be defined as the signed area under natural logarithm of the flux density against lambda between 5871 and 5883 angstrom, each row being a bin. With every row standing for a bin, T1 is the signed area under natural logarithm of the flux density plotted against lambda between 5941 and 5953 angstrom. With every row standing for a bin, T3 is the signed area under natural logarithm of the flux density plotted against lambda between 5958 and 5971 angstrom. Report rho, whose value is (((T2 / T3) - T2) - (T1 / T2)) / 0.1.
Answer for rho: -279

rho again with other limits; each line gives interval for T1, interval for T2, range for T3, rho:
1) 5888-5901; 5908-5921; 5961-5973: -303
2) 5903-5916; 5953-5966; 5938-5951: -303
